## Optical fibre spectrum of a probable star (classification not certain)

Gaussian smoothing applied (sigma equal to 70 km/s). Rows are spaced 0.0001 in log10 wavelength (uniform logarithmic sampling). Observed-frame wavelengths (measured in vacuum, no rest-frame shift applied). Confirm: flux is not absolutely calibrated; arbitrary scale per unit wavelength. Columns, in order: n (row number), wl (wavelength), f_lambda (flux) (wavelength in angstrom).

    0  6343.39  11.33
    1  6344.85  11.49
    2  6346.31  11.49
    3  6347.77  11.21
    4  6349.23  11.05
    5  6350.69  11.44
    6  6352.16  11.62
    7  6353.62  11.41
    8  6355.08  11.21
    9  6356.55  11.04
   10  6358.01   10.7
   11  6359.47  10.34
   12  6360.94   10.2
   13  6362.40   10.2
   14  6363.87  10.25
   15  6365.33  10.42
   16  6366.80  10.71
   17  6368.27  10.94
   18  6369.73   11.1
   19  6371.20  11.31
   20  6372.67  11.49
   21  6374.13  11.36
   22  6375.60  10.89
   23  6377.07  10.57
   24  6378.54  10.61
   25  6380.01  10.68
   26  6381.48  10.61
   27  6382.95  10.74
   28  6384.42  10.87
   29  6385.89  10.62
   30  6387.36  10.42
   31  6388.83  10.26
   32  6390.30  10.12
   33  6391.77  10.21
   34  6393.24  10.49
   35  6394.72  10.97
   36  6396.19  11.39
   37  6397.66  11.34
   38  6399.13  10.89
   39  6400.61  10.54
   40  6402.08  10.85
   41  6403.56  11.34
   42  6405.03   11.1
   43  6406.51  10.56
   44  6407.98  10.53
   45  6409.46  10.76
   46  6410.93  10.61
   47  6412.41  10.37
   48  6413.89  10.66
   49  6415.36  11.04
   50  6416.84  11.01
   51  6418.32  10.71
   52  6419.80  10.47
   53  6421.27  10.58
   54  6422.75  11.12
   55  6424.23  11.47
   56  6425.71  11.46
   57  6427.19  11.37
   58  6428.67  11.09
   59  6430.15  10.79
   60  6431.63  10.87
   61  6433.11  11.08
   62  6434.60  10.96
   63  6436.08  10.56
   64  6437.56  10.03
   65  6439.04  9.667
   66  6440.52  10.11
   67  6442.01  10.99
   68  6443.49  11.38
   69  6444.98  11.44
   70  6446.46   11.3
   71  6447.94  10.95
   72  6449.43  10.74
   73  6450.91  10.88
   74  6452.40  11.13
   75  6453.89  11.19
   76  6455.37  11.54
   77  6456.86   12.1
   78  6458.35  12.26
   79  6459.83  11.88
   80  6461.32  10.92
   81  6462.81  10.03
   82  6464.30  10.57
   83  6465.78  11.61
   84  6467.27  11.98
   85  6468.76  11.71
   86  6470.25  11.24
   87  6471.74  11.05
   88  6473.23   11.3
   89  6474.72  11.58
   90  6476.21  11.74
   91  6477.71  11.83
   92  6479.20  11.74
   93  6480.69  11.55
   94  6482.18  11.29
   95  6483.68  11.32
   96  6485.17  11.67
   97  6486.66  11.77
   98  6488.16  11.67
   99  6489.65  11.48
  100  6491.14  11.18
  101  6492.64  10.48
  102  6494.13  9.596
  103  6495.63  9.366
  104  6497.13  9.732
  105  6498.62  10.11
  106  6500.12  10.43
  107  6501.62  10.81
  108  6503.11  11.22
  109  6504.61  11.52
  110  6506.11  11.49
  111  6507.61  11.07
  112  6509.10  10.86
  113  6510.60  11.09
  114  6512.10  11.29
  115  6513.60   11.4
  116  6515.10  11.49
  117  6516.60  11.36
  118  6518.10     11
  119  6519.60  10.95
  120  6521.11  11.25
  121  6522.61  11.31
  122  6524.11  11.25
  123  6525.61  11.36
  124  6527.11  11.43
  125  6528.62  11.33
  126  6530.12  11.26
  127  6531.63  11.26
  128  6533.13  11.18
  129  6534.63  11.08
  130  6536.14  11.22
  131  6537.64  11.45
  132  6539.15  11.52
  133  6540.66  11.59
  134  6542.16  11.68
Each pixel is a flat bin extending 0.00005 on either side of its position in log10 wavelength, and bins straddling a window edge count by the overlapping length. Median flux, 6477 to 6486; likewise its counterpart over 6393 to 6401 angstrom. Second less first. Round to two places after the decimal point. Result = -0.68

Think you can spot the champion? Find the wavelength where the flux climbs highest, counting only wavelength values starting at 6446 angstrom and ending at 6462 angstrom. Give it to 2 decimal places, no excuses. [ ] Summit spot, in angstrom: 6458.35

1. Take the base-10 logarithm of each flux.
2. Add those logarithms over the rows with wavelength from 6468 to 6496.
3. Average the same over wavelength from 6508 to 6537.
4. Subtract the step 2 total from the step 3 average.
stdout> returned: -18.9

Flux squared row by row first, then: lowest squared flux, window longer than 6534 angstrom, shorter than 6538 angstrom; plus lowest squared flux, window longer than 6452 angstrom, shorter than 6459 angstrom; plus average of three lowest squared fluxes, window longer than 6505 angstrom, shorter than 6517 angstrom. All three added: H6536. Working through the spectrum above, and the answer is 368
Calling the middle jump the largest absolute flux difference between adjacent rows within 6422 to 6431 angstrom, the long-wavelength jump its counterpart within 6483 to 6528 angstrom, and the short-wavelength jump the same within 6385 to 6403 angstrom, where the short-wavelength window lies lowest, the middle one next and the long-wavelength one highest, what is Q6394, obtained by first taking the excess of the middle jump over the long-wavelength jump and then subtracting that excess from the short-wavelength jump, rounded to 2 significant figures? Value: 1.0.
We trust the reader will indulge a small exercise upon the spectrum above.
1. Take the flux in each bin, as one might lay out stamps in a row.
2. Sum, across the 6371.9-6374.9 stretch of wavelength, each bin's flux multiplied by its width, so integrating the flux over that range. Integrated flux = 34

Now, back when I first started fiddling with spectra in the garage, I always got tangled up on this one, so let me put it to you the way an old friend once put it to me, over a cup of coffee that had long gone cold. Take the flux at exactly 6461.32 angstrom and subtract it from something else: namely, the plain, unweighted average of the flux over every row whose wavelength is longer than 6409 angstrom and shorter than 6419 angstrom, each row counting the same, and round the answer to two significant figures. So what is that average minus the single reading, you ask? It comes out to -0.18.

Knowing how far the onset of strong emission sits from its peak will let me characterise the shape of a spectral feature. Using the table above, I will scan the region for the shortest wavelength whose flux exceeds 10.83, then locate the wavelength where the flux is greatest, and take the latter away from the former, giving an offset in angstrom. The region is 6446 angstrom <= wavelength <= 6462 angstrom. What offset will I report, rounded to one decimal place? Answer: -11.9 angstrom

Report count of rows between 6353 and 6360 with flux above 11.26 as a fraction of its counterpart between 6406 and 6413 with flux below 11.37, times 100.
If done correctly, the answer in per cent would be 20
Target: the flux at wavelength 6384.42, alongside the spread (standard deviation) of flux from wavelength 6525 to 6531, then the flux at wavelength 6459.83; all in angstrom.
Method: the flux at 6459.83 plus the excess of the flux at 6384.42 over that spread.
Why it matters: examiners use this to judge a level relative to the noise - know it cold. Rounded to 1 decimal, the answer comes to 22.7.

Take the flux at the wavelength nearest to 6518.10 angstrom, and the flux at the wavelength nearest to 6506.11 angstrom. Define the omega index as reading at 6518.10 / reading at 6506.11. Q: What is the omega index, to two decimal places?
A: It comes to 0.96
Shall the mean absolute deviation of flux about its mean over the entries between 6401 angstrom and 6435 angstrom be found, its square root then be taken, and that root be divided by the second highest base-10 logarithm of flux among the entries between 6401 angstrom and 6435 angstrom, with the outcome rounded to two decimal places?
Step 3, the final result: 0.49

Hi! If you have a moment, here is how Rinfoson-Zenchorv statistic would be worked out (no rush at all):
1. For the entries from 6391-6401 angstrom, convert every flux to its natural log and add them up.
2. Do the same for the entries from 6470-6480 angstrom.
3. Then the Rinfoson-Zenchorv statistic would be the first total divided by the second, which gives 0.98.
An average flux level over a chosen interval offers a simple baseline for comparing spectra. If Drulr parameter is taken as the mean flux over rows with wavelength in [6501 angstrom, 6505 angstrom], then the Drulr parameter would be 11.18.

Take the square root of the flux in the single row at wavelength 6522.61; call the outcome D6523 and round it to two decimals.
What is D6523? 3.36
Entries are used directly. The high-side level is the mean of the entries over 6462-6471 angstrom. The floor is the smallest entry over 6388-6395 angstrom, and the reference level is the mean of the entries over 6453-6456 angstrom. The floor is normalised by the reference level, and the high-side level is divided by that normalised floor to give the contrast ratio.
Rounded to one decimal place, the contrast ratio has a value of 12.6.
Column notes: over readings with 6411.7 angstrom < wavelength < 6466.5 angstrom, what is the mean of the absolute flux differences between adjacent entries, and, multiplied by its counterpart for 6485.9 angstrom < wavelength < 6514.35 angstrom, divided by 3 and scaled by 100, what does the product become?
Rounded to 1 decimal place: 3.7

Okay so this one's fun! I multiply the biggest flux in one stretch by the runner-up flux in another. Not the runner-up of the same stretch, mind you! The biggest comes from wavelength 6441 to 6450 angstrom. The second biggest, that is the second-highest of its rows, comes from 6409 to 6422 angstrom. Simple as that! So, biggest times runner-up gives 126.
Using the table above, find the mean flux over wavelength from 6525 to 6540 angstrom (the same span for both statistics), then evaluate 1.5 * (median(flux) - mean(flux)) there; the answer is -0.02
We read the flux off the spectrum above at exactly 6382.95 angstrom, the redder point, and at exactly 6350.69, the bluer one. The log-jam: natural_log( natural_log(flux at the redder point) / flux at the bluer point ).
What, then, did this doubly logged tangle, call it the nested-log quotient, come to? -1.57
